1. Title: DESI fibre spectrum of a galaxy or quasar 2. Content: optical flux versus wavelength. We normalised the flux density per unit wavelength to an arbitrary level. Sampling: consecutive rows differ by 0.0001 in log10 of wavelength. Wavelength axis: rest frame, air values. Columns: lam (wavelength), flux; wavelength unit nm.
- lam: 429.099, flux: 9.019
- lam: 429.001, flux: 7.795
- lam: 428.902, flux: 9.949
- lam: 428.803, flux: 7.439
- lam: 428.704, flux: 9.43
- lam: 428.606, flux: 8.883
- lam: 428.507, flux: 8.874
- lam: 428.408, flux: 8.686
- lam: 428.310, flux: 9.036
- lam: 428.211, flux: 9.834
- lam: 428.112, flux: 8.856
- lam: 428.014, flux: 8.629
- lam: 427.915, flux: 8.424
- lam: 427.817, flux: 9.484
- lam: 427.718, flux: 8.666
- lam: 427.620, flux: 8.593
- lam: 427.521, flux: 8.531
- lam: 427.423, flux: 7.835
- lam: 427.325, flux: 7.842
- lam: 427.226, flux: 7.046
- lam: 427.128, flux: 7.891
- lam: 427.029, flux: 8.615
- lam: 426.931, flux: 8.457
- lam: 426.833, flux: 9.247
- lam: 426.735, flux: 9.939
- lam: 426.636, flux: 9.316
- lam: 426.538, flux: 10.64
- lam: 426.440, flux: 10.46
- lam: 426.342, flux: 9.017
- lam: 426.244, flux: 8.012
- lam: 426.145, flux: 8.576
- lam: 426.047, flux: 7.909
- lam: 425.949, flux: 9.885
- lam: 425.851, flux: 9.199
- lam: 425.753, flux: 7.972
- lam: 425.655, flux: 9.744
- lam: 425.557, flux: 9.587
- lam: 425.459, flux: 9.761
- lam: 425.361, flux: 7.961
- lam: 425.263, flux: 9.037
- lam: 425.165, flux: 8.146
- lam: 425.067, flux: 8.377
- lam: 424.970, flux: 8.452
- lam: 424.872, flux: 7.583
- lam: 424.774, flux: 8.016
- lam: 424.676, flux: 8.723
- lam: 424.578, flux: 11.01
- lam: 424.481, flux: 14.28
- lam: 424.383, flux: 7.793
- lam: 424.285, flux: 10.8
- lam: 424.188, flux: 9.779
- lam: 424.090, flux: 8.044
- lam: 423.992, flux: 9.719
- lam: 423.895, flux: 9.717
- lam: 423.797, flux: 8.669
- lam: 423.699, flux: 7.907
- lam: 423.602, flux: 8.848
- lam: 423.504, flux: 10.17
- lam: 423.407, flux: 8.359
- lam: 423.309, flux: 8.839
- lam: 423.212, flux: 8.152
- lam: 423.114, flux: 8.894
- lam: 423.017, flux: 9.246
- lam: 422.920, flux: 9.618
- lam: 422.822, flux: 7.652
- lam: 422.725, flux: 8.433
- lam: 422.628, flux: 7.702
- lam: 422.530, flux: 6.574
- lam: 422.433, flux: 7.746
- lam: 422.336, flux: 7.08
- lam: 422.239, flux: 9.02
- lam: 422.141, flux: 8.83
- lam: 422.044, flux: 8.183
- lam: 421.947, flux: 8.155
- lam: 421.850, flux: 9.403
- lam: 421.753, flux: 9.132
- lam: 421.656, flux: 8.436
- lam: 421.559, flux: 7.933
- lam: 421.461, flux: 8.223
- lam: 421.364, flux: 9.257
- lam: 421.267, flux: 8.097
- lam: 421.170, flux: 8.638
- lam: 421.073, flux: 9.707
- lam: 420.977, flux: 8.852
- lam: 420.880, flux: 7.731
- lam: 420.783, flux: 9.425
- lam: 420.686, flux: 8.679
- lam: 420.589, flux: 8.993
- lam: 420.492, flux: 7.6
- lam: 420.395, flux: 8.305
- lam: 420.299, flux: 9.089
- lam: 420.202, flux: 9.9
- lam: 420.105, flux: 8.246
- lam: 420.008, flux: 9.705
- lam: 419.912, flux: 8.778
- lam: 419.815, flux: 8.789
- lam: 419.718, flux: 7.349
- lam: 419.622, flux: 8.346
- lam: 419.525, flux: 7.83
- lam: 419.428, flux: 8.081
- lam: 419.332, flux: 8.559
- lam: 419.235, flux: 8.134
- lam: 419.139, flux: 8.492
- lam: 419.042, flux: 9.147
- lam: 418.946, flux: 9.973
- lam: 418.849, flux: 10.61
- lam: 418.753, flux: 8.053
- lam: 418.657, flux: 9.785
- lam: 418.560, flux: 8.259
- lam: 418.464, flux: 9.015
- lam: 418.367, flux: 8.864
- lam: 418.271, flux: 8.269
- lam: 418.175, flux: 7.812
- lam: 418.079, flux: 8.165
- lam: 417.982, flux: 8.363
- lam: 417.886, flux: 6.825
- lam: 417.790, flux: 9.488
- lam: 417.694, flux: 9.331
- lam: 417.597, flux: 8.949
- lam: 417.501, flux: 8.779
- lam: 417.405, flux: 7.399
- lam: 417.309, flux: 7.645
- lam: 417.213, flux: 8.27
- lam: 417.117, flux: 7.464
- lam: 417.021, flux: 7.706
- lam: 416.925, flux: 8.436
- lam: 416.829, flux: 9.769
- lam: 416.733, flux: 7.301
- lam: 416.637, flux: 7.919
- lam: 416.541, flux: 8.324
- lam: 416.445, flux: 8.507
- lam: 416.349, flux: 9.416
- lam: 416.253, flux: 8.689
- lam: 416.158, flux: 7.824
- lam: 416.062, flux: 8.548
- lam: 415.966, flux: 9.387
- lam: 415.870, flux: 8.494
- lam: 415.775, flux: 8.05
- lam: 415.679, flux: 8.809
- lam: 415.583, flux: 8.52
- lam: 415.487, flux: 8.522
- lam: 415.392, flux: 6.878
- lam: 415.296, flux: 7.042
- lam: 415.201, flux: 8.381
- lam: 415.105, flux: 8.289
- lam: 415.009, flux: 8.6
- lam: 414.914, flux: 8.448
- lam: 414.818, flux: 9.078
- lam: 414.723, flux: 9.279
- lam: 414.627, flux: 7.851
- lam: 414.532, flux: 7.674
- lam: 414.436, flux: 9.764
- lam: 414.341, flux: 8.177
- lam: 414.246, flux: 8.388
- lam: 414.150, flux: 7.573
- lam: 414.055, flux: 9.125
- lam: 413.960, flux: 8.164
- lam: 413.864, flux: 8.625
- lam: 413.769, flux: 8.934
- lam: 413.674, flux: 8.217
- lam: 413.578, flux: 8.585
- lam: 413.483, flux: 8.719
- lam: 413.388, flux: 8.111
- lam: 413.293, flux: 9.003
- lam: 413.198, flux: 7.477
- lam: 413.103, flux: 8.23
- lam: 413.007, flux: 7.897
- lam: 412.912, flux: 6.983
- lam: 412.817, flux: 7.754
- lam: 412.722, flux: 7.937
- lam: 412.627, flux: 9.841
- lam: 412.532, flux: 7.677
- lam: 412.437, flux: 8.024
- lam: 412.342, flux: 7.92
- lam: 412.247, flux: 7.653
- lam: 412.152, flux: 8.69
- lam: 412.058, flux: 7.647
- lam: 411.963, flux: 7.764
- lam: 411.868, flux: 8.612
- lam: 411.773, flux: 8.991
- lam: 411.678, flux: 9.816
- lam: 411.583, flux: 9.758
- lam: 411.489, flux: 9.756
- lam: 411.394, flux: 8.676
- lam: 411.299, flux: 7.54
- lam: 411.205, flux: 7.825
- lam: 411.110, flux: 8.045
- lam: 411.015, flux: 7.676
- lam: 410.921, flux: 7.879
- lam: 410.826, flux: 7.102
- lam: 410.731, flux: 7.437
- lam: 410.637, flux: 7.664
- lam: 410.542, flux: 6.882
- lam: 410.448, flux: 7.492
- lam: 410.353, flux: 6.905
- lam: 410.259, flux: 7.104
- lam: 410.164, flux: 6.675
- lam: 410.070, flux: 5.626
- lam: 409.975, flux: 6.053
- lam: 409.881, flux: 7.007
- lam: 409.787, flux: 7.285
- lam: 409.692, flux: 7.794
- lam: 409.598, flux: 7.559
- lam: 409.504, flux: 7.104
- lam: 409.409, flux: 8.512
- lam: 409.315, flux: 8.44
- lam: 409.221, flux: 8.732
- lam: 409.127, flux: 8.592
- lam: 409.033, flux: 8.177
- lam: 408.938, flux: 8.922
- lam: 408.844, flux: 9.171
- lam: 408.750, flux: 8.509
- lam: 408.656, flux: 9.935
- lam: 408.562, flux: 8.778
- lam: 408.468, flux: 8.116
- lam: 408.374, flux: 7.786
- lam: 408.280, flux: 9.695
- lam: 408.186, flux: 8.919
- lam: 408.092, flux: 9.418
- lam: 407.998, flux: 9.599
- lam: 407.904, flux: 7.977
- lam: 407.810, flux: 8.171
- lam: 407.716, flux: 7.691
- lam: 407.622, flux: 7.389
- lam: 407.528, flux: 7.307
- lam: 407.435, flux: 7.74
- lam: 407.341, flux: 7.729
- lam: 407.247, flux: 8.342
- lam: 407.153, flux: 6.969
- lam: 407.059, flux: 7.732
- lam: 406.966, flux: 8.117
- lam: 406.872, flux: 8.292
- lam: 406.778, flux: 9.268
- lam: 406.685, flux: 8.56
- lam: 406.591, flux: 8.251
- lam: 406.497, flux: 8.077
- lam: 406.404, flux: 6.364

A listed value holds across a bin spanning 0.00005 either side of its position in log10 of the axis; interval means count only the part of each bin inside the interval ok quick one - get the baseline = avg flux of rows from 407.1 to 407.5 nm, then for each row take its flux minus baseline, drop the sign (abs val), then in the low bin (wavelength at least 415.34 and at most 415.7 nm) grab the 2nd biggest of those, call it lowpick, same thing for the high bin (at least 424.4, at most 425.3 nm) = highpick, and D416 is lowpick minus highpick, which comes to -2.5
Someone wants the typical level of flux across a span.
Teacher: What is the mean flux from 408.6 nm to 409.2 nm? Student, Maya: 8.88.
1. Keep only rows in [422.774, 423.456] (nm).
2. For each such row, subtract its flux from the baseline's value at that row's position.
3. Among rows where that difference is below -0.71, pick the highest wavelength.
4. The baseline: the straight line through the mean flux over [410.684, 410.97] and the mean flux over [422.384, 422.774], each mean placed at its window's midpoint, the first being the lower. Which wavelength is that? 423.407 nm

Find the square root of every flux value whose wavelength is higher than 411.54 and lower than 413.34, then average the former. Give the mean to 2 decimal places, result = 2.88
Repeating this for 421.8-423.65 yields 2.91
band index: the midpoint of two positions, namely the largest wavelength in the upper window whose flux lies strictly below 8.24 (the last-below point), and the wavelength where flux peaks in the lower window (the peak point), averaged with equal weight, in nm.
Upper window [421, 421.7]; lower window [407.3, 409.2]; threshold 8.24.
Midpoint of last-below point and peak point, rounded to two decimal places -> 415.11 nm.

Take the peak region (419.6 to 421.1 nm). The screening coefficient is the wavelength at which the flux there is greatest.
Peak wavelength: 420.202 nm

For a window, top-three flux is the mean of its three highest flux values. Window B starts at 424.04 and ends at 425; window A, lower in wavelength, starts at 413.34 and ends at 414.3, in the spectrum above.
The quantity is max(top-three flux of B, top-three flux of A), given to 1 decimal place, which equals 12.0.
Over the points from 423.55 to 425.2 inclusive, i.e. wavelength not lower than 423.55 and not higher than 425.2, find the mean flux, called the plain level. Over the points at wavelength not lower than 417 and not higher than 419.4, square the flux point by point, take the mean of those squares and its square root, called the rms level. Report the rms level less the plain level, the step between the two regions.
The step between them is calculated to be -0.6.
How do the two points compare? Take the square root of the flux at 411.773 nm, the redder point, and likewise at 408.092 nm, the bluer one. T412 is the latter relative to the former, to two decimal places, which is 1.02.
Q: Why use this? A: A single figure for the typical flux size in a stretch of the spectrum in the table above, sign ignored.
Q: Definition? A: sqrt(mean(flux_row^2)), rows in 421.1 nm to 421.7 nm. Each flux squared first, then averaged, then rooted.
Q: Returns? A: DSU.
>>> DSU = 8.4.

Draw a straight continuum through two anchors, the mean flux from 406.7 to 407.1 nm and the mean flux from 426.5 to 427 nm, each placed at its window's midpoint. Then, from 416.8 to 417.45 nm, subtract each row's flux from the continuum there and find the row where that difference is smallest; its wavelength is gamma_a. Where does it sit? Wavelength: 416.829 nm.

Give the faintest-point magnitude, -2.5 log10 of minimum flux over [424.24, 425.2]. -2.20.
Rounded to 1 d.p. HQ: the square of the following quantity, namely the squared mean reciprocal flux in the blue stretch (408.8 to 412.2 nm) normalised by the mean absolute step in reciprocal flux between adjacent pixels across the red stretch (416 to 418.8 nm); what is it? 1.9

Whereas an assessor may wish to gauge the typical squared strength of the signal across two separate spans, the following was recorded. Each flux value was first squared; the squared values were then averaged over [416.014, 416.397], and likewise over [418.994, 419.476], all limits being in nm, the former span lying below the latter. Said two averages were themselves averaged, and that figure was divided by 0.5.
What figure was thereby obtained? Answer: 147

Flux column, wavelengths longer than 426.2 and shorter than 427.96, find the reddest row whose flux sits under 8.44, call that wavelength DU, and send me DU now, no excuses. 427.915 nm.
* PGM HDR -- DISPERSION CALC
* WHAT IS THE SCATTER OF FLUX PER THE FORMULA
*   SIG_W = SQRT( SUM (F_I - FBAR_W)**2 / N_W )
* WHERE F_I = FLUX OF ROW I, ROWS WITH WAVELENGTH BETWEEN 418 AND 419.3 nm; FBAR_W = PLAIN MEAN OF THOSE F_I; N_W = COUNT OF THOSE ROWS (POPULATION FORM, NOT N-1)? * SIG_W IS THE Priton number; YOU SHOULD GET 0.82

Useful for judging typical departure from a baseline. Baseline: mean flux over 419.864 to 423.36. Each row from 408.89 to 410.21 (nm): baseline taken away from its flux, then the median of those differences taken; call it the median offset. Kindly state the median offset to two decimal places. -0.89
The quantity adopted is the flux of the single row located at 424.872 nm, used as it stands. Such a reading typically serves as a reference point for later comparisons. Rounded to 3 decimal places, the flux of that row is 7.583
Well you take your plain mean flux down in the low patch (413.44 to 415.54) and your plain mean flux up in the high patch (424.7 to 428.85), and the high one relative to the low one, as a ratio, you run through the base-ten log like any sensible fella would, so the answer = 0.02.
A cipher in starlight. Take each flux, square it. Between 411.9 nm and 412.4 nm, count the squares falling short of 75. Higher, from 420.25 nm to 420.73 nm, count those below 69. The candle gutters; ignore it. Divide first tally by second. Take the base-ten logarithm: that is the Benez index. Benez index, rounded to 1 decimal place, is 0.3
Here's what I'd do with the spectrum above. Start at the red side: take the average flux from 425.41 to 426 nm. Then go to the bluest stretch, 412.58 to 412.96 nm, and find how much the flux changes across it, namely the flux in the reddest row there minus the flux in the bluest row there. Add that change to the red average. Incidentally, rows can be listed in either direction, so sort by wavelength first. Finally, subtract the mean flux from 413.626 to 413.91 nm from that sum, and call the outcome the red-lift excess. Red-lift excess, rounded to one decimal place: -2.1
